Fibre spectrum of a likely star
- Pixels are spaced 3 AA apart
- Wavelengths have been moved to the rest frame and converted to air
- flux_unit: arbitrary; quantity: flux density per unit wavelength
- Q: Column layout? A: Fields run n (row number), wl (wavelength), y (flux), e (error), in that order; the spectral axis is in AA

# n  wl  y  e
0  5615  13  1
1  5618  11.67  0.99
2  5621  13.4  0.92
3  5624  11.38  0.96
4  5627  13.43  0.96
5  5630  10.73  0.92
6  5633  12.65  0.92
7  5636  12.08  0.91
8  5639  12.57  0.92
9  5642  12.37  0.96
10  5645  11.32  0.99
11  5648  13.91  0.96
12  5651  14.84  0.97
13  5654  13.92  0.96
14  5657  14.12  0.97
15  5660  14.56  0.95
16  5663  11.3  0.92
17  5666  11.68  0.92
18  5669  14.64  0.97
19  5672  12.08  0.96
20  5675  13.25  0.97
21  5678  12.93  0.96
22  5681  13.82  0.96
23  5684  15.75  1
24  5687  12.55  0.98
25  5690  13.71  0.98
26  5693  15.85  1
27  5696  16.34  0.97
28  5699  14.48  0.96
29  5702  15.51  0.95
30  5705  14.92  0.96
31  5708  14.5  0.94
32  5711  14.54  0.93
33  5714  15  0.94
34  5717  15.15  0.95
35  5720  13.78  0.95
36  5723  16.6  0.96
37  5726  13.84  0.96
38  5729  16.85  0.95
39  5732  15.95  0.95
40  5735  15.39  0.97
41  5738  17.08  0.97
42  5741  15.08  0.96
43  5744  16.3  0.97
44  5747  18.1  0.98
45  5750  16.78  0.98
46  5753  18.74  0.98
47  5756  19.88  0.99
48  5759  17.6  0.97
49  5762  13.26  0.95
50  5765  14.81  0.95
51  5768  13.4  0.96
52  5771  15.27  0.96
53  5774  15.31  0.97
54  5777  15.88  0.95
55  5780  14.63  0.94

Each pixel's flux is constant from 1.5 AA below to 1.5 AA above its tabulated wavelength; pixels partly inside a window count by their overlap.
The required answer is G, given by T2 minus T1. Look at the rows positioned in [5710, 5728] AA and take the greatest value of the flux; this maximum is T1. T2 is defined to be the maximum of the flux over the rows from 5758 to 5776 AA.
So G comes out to 1.0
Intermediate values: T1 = 16.6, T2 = 17.6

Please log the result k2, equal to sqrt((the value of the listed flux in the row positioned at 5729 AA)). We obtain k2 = 4.1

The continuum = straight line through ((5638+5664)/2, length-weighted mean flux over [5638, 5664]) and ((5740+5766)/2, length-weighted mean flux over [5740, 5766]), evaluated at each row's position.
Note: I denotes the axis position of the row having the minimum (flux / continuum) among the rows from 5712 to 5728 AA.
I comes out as 5726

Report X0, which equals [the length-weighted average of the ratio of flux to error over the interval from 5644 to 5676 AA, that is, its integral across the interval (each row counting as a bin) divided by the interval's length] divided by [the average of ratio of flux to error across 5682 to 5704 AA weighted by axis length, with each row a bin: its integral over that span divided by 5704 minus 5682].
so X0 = 0.91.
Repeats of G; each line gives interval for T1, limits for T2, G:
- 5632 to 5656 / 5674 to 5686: 0.9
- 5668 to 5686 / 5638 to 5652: -0.9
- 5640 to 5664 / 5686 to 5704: 1.5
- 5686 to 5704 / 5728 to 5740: 0.7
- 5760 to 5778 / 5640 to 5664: -1.0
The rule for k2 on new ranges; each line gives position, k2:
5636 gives 3.5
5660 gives 3.8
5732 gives 4.0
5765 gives 3.8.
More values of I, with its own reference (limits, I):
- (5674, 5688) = 5687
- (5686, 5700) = 5687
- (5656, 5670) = 5663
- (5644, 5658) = 5645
